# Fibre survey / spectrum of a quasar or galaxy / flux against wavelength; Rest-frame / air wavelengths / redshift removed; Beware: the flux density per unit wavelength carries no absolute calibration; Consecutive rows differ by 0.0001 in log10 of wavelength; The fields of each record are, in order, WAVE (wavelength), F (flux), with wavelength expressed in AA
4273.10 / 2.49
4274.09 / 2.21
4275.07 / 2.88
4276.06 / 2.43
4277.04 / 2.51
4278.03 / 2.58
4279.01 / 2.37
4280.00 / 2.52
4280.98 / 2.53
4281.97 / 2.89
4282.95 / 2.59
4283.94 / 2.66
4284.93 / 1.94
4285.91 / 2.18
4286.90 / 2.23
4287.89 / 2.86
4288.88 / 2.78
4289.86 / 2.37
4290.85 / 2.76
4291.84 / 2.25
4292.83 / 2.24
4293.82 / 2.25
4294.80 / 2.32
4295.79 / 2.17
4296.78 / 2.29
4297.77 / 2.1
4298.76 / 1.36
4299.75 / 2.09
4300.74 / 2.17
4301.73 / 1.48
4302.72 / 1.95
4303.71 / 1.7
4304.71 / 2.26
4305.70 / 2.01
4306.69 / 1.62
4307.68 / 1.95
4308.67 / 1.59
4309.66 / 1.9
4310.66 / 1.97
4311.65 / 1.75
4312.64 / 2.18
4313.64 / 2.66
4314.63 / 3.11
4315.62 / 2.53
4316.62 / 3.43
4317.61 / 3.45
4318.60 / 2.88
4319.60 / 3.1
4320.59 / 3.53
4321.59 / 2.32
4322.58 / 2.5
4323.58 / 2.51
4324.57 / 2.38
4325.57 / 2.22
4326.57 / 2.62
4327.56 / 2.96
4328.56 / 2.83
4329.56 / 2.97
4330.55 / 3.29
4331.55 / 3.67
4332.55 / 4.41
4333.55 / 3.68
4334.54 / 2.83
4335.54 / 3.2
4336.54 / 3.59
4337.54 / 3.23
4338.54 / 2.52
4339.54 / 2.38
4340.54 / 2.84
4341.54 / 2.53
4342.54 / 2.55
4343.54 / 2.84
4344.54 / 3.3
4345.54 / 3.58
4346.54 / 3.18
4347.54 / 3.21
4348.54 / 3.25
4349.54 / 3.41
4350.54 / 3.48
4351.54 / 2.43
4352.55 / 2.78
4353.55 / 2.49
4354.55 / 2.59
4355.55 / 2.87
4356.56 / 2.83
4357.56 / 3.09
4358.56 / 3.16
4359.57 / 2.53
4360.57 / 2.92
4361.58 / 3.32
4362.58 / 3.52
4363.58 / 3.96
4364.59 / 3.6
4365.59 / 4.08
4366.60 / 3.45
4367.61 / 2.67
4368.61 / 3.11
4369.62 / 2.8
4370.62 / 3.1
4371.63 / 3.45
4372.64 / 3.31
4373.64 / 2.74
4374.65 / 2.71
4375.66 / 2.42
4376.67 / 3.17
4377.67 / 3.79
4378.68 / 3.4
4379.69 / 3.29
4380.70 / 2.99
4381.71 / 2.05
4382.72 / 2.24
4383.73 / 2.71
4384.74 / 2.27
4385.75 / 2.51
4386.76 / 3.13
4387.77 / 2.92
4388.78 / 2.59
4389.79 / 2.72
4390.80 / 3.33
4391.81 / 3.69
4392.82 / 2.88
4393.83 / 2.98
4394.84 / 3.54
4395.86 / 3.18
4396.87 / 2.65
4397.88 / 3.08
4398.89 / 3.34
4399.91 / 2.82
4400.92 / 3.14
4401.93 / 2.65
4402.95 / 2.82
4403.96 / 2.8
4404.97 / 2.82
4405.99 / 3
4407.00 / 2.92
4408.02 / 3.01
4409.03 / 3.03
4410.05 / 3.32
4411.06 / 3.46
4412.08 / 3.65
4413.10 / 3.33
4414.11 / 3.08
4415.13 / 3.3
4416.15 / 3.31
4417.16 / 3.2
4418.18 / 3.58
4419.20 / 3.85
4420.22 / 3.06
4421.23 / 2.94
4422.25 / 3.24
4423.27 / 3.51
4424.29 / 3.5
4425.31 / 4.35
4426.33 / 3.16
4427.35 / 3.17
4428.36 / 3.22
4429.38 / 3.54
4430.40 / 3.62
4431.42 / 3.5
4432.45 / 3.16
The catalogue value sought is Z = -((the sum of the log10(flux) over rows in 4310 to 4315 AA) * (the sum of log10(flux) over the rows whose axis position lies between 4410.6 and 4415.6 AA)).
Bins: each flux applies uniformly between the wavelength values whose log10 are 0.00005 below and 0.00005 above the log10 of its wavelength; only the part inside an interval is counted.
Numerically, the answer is -4.7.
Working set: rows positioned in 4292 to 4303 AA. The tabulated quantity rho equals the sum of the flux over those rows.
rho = 22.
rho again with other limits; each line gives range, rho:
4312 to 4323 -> 32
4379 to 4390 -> 29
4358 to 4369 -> 36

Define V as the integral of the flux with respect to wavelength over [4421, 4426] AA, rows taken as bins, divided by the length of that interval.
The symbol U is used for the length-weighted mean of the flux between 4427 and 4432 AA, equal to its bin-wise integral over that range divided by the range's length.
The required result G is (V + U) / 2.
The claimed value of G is 3.5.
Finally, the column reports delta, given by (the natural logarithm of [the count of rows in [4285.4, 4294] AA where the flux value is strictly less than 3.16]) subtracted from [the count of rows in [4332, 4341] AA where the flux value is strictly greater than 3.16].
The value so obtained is 3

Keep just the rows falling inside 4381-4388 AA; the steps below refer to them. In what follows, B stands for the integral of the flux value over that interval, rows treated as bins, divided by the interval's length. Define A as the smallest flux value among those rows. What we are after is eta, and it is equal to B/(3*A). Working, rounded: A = 2.05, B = 2.54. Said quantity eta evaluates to 0.41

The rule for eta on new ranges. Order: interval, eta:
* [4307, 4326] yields 0.53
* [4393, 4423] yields 0.40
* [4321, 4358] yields 0.44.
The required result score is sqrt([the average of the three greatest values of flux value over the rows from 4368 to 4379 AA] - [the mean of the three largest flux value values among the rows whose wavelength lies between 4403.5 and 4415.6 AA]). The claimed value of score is 0.3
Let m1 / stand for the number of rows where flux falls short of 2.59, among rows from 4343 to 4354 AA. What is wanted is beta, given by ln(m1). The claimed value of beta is 0.7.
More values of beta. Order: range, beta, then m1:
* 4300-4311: 2.4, 11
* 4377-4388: 1.4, 4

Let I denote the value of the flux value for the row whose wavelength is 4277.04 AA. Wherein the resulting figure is 2.51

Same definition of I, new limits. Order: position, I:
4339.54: 2.38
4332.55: 4.41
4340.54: 2.84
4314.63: 3.11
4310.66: 1.97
